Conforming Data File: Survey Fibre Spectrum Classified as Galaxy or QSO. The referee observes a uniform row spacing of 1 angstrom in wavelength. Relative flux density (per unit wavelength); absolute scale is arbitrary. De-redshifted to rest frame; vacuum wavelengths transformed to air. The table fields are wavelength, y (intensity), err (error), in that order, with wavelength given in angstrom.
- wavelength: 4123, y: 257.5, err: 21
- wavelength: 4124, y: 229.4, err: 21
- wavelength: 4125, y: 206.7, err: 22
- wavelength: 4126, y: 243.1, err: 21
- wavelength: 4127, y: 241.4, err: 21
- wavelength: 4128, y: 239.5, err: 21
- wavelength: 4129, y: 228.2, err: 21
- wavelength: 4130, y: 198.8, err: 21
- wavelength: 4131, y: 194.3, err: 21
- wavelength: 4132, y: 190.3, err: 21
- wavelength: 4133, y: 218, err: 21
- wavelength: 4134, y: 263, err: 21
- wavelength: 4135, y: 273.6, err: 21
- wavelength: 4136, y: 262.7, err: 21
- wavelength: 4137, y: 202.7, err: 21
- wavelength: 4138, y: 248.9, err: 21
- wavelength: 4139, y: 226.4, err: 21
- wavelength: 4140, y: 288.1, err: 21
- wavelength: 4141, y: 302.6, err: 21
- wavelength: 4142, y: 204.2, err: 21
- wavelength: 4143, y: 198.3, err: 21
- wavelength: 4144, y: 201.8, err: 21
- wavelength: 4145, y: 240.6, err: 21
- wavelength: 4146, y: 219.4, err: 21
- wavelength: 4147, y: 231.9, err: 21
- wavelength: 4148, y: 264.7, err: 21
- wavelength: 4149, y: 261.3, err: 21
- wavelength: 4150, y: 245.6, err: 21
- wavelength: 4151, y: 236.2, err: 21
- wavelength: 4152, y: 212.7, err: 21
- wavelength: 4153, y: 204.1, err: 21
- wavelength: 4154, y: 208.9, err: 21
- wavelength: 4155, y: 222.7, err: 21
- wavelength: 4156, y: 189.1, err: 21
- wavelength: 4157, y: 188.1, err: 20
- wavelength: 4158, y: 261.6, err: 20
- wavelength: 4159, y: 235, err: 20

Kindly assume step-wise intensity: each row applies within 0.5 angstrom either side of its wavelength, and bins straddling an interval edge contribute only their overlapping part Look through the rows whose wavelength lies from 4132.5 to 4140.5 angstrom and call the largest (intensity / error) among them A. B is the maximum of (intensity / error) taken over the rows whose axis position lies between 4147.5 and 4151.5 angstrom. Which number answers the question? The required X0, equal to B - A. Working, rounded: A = 13.7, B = 12.6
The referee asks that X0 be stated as -1.1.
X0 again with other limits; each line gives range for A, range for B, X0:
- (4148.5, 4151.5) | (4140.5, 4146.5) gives 2.0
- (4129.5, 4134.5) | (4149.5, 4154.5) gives -0.8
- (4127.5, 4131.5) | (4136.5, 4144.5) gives 3.0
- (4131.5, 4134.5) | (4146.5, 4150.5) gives 0.1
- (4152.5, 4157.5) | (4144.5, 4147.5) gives 0.9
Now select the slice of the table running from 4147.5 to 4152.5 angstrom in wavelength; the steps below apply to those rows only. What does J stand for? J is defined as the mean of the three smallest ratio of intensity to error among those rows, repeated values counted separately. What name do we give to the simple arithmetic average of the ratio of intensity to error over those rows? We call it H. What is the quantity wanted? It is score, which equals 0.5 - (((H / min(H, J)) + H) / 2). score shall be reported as -5.8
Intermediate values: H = 11.6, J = 11.0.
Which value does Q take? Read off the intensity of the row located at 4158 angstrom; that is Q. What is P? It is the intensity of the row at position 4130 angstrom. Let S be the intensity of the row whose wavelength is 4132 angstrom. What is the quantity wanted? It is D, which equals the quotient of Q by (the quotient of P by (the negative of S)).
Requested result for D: -250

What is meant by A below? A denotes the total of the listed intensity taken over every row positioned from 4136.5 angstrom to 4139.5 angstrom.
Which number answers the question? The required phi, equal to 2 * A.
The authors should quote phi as 1356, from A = 678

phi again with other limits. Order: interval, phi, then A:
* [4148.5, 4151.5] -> 1486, 743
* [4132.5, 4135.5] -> 1509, 755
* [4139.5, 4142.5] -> 1590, 795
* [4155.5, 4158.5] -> 1278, 639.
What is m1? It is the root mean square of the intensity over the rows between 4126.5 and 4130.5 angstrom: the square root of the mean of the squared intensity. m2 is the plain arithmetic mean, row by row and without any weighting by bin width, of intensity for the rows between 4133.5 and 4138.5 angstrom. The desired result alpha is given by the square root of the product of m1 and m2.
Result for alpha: 239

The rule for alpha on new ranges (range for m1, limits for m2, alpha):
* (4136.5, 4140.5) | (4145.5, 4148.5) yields 241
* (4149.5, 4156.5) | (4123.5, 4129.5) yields 224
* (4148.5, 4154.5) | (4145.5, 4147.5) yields 227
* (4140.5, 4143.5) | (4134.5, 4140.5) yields 245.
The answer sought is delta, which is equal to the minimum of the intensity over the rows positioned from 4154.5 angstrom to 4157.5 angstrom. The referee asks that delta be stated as 188.1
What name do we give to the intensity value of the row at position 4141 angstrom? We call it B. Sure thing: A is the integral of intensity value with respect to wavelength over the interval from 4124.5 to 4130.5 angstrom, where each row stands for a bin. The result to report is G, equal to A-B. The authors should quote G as 1055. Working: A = 1358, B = 302.6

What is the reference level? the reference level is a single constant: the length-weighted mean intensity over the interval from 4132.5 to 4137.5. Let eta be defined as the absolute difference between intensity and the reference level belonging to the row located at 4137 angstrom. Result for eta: 41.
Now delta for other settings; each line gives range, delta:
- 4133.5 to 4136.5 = 262.7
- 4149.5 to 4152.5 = 212.7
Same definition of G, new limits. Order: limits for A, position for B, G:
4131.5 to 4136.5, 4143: 1009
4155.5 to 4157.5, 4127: 136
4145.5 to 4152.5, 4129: 1444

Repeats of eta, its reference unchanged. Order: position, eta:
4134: 19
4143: 46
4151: 8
